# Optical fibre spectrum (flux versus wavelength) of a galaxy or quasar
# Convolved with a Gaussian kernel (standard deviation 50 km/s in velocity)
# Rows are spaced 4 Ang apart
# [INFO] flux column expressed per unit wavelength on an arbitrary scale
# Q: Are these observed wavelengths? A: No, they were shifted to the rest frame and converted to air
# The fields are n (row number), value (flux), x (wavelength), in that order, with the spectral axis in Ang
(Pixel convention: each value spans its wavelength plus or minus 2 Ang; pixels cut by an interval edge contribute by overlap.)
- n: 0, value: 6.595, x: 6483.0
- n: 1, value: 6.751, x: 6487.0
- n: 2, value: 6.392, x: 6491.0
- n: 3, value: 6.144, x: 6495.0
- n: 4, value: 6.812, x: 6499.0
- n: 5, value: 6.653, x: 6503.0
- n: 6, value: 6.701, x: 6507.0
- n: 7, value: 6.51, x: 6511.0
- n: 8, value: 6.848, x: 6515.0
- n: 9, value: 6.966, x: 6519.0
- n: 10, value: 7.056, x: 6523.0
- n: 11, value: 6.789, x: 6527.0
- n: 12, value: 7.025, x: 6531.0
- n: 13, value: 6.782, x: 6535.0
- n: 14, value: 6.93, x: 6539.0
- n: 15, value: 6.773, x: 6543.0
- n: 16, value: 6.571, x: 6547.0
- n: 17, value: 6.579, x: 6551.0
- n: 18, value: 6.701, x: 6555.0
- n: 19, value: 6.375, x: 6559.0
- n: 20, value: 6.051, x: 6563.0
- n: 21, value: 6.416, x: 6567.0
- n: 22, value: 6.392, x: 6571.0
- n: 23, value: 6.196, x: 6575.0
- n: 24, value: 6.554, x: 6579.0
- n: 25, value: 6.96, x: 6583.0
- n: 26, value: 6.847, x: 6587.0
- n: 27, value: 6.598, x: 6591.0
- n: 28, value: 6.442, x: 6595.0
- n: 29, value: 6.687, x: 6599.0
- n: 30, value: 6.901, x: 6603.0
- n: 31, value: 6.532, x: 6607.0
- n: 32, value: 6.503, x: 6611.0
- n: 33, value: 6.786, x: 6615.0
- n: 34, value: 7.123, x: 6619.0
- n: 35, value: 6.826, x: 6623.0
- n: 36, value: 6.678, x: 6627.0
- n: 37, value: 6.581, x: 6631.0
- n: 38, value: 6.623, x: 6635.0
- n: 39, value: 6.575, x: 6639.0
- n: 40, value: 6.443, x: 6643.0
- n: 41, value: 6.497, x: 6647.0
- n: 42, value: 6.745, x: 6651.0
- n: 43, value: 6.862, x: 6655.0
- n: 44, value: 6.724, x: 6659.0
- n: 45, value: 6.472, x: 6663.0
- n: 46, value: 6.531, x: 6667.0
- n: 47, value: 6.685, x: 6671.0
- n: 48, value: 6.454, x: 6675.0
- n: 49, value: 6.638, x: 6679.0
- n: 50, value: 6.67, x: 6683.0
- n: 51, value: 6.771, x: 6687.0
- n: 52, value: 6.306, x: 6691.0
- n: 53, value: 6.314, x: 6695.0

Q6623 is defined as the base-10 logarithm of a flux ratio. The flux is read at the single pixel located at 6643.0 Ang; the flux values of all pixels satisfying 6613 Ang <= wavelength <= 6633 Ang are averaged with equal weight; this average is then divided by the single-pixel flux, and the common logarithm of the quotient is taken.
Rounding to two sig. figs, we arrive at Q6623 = 0.023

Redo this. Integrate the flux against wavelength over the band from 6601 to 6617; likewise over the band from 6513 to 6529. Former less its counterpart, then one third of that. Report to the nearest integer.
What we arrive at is -1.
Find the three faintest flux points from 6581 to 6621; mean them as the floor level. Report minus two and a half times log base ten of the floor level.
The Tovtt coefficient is -2.03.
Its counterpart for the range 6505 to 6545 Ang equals -2.06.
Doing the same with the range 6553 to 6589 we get -1.98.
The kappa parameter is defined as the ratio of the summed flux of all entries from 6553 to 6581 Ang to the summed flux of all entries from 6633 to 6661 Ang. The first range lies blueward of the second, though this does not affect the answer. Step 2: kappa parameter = 1.0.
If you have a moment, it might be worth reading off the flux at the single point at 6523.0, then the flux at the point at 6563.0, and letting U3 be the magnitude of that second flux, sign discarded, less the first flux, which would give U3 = -1.0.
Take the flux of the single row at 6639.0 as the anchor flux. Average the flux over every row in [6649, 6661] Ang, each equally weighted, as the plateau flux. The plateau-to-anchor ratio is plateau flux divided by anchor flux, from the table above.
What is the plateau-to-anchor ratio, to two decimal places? 1.03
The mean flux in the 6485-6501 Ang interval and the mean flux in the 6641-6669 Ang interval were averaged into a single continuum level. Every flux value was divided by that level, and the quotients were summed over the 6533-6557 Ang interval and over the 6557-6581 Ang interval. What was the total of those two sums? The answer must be 11.9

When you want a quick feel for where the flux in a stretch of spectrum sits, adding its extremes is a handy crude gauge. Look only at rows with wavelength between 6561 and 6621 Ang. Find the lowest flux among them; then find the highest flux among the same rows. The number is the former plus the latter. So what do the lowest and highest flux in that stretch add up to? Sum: 13.2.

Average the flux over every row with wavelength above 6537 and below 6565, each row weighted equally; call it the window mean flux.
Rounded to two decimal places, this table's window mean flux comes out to 6.57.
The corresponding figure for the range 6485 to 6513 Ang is 6.57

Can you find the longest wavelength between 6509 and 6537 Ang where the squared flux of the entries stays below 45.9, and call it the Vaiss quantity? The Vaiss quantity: 6511.0 Ang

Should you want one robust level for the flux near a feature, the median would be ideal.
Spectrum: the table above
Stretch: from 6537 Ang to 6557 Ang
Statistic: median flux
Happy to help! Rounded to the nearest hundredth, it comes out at 6.70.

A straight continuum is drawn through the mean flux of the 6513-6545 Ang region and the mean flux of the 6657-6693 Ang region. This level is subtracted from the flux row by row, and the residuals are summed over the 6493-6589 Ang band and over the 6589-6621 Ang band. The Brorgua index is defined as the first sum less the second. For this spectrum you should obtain -5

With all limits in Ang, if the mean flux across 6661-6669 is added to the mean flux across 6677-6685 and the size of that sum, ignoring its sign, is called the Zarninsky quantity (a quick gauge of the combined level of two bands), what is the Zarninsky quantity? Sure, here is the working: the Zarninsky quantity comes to 13.2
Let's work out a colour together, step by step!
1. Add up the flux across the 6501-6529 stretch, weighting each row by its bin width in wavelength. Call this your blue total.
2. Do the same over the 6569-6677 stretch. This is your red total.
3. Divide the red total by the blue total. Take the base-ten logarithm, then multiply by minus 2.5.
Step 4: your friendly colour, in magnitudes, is -1.4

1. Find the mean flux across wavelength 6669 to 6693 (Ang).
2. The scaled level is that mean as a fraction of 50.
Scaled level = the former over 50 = 0.132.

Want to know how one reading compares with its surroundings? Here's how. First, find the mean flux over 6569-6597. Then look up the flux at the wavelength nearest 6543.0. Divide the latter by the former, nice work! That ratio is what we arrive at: 1.03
